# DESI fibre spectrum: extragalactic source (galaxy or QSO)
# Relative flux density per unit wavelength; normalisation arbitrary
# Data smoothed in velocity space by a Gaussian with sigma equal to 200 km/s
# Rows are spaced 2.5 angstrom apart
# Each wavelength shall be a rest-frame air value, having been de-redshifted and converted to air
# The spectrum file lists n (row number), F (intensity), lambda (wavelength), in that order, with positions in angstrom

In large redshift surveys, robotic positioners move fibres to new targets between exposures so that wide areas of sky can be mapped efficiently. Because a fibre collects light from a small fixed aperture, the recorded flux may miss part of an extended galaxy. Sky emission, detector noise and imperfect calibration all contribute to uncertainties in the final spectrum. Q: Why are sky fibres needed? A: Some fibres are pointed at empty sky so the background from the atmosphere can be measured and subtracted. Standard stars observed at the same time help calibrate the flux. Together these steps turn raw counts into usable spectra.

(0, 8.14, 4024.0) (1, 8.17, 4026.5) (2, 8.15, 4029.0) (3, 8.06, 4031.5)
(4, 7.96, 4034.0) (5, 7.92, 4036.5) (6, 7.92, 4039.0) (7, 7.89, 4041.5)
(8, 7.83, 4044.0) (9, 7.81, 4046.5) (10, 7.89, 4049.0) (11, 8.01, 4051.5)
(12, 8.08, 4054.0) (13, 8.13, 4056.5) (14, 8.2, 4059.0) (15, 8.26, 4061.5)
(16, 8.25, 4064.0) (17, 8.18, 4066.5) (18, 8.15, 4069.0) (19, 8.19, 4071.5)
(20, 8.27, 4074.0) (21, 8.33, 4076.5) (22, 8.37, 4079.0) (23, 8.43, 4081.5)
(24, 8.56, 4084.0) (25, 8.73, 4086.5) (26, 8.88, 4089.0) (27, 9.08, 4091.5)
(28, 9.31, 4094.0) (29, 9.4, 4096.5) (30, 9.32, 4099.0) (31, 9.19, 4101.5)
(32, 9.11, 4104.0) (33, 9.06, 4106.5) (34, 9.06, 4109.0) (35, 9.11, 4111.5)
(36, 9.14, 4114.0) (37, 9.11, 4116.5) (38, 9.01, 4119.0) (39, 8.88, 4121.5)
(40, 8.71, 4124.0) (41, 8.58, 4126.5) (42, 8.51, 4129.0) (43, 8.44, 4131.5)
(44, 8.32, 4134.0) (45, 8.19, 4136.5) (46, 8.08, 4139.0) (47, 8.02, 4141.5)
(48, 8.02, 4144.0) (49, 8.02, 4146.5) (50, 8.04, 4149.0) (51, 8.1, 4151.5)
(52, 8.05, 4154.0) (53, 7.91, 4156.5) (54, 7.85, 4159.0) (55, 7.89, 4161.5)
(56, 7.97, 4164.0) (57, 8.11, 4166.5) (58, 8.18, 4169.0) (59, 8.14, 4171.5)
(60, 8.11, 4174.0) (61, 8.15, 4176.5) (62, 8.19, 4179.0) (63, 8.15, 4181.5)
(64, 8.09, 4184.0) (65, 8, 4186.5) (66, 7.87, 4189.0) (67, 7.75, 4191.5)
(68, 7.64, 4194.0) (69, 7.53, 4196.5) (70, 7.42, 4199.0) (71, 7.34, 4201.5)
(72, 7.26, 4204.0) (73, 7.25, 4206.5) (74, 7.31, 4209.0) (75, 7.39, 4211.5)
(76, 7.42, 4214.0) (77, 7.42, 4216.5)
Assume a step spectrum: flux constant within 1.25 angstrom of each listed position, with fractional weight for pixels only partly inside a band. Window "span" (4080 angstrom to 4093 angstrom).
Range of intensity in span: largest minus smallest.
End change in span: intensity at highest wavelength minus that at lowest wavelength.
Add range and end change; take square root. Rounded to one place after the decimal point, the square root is 1.1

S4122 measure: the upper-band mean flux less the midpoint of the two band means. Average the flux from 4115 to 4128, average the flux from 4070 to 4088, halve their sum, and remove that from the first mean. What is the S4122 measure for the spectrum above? 0.22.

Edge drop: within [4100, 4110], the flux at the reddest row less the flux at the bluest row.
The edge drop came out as -0.130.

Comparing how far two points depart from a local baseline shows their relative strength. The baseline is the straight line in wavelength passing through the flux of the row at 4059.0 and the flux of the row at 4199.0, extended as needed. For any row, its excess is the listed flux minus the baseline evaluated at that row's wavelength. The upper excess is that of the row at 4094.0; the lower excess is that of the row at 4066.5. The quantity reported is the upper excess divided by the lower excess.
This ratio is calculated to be 60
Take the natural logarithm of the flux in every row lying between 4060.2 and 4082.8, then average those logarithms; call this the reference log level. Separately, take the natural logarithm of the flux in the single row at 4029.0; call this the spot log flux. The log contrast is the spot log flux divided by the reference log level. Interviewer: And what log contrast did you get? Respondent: 0.99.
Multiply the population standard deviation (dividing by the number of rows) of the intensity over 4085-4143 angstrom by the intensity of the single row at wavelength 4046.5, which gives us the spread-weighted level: 3.1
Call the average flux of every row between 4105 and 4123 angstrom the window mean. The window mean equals 9.05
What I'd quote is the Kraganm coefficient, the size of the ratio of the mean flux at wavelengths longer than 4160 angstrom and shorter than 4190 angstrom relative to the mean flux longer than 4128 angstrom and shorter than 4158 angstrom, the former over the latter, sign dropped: 0.99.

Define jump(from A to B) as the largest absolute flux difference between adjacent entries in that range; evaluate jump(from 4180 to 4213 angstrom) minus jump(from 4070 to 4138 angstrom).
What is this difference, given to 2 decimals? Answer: -0.10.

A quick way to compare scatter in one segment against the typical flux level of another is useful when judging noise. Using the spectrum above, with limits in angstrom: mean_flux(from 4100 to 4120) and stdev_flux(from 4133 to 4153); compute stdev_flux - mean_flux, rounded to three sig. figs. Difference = -9.00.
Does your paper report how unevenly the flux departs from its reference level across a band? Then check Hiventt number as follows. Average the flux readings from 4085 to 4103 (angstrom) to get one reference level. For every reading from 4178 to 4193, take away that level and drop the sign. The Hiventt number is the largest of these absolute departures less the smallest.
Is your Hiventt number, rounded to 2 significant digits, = 0.44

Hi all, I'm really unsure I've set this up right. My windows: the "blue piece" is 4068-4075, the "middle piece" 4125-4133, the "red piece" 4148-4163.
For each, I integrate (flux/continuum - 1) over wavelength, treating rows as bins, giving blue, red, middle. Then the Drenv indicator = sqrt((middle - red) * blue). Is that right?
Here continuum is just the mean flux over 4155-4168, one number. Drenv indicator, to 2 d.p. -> 0.34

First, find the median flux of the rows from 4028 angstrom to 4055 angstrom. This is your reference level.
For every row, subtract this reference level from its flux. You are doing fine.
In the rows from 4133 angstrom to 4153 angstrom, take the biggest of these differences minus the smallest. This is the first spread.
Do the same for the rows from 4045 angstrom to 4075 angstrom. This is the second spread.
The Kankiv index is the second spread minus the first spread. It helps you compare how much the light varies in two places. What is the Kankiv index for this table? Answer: 0.16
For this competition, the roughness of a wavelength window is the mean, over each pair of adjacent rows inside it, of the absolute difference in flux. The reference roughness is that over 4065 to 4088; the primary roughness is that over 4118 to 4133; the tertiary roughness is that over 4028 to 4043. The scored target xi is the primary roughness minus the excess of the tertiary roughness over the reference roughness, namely 0.14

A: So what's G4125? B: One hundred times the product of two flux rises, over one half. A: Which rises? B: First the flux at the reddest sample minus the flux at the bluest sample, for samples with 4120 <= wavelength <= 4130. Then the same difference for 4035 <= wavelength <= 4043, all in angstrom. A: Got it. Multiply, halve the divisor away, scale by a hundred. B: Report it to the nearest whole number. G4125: 2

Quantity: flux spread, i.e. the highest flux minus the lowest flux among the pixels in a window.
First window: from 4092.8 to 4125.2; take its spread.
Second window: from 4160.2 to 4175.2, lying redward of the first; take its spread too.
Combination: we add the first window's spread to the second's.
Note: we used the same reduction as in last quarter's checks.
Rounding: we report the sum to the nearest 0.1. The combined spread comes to 1.0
